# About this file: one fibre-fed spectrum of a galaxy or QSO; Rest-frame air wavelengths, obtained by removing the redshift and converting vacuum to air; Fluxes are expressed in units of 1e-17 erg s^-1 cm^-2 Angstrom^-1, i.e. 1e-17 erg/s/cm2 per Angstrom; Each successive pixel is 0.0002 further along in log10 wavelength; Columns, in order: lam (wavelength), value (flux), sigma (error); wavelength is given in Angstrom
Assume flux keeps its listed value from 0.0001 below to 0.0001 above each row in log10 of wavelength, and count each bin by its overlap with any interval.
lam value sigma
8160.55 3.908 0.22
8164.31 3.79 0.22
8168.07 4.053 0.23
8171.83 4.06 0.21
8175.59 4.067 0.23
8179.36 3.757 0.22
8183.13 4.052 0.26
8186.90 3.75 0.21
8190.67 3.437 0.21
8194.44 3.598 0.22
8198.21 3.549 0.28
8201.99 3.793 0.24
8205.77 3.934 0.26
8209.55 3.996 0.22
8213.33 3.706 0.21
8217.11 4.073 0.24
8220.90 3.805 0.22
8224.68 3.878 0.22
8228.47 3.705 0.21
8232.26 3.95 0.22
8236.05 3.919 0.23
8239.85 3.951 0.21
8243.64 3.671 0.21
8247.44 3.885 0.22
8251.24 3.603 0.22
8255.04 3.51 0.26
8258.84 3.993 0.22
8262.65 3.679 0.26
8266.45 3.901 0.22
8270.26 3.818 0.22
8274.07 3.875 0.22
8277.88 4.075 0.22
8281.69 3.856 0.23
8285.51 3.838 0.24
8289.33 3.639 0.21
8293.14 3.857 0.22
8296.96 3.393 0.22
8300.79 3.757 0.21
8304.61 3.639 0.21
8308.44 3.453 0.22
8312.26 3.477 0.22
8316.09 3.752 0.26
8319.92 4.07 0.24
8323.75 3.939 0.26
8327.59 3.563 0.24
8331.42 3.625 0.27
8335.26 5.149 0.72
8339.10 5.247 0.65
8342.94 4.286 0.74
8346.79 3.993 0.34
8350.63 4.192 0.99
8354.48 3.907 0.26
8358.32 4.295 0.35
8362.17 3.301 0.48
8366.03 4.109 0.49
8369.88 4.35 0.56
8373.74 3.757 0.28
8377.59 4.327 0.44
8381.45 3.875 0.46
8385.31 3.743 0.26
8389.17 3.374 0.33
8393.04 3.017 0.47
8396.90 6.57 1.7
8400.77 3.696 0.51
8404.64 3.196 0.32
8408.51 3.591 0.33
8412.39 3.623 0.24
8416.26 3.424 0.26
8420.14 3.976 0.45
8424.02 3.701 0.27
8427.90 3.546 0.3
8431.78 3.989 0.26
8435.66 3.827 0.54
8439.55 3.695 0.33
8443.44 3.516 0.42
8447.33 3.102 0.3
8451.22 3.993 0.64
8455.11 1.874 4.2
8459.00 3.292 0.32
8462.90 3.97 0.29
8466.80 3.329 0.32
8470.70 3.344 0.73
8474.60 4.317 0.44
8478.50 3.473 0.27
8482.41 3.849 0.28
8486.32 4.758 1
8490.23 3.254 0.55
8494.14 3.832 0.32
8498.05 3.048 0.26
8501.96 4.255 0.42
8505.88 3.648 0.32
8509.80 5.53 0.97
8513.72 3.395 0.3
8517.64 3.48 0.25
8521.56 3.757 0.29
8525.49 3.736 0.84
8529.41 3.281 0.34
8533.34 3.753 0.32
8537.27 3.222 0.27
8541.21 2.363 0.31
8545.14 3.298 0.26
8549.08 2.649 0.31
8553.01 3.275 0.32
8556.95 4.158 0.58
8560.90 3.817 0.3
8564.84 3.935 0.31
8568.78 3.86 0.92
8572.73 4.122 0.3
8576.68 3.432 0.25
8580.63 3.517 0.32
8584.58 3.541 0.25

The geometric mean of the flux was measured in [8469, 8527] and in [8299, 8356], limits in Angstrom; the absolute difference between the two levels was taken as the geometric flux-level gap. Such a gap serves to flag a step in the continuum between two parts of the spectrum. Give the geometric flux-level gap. 0.17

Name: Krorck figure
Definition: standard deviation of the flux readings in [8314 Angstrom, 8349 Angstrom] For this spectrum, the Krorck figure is 0.6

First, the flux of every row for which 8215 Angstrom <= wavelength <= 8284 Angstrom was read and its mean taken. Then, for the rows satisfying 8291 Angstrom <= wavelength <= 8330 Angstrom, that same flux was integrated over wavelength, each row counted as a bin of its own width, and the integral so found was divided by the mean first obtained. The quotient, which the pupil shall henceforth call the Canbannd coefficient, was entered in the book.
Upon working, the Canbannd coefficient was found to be 37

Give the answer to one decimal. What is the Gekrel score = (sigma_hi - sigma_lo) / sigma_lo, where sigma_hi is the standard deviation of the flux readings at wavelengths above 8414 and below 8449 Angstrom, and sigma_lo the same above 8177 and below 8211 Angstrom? 0.4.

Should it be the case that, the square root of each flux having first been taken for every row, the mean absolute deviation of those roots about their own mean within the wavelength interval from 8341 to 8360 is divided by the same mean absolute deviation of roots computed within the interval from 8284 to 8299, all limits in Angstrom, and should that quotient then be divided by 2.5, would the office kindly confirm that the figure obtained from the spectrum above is 0.34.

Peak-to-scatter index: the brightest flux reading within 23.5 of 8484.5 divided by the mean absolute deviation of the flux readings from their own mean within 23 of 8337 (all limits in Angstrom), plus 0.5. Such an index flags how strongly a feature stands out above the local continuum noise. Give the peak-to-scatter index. 13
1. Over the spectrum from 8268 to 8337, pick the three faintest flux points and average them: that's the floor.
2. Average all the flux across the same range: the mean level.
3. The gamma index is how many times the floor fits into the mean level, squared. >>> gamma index 1.23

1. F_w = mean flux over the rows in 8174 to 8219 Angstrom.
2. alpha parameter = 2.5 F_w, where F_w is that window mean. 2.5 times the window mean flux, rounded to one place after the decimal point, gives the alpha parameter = 9.5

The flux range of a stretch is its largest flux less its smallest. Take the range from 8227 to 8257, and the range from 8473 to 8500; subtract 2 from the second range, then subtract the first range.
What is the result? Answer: -0.7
